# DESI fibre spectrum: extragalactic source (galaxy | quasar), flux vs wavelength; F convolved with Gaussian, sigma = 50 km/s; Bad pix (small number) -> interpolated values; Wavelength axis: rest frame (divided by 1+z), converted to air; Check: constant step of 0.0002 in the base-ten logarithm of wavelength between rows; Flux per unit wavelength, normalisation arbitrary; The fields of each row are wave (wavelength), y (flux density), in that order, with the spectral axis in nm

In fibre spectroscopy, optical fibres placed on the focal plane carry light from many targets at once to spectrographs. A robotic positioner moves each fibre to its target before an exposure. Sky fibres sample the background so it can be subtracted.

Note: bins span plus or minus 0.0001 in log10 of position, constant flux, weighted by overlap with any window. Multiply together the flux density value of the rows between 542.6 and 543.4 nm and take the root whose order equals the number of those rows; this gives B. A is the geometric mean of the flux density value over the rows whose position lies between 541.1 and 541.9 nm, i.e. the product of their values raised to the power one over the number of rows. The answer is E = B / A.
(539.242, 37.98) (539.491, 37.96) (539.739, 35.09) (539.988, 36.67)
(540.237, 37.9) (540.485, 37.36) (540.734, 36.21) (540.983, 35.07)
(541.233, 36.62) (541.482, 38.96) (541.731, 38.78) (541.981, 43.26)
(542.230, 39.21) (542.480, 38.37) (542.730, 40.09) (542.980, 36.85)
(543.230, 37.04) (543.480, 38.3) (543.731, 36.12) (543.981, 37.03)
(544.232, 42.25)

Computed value 1.00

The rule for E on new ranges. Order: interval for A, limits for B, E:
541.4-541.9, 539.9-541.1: 0.94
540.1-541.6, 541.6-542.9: 1.08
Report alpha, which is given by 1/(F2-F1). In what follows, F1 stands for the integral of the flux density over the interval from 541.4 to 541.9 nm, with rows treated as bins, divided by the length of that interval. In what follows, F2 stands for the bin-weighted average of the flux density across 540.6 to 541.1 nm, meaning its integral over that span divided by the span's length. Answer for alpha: -0.3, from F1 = 39.2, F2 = 35.7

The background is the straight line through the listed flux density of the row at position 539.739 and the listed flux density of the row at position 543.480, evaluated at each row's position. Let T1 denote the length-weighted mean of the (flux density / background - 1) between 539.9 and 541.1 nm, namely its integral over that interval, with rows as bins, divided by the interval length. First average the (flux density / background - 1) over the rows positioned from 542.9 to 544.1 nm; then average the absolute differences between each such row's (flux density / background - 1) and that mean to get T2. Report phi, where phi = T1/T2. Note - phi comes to 1.5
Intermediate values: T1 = 0.026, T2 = 0.017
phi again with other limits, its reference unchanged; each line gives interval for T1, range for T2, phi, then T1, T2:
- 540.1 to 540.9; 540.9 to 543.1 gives 0.8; 0.036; 0.043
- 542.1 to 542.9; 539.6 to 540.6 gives 2.3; 0.044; 0.019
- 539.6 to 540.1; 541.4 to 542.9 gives 0.6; 0.021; 0.032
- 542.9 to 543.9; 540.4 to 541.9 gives -1.0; -0.030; 0.030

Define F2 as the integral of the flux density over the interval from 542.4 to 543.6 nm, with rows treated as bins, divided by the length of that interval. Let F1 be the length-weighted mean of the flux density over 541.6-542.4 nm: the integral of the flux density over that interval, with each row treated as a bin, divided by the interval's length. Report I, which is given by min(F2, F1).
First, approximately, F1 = 40.3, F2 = 38.1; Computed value 38.1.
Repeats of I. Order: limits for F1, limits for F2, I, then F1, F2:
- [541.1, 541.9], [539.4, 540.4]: 36.9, 38.3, 36.9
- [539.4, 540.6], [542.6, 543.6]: 37.0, 37.0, 38.1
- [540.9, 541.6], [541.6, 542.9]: 36.9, 36.9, 39.8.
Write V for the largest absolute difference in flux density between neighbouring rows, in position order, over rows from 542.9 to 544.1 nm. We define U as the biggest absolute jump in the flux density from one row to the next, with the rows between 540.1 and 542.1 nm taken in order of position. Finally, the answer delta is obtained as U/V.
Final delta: 2.1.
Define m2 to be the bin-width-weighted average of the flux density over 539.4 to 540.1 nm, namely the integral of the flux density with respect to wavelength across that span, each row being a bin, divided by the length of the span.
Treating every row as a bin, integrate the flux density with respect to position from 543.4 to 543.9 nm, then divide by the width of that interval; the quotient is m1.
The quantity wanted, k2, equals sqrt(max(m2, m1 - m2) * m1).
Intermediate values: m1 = 37.1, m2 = 36.5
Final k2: 36.8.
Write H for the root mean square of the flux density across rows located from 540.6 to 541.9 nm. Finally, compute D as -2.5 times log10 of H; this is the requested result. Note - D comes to -3.93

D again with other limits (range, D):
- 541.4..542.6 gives -4.00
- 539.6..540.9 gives -3.91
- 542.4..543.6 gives -3.95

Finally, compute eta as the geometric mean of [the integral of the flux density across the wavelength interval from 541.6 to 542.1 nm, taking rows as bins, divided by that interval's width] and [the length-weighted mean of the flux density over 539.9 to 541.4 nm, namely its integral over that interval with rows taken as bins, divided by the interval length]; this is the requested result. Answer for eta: 38.8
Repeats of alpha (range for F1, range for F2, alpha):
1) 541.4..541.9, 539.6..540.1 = -0.3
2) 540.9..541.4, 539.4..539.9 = 3.2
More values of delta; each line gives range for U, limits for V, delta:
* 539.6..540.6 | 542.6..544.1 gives 0.5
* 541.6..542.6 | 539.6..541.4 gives 2.8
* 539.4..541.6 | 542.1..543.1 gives 0.9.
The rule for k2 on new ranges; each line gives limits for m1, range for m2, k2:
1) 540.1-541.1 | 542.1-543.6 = 37.5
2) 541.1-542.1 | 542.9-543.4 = 38.2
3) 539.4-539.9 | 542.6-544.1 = 37.0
